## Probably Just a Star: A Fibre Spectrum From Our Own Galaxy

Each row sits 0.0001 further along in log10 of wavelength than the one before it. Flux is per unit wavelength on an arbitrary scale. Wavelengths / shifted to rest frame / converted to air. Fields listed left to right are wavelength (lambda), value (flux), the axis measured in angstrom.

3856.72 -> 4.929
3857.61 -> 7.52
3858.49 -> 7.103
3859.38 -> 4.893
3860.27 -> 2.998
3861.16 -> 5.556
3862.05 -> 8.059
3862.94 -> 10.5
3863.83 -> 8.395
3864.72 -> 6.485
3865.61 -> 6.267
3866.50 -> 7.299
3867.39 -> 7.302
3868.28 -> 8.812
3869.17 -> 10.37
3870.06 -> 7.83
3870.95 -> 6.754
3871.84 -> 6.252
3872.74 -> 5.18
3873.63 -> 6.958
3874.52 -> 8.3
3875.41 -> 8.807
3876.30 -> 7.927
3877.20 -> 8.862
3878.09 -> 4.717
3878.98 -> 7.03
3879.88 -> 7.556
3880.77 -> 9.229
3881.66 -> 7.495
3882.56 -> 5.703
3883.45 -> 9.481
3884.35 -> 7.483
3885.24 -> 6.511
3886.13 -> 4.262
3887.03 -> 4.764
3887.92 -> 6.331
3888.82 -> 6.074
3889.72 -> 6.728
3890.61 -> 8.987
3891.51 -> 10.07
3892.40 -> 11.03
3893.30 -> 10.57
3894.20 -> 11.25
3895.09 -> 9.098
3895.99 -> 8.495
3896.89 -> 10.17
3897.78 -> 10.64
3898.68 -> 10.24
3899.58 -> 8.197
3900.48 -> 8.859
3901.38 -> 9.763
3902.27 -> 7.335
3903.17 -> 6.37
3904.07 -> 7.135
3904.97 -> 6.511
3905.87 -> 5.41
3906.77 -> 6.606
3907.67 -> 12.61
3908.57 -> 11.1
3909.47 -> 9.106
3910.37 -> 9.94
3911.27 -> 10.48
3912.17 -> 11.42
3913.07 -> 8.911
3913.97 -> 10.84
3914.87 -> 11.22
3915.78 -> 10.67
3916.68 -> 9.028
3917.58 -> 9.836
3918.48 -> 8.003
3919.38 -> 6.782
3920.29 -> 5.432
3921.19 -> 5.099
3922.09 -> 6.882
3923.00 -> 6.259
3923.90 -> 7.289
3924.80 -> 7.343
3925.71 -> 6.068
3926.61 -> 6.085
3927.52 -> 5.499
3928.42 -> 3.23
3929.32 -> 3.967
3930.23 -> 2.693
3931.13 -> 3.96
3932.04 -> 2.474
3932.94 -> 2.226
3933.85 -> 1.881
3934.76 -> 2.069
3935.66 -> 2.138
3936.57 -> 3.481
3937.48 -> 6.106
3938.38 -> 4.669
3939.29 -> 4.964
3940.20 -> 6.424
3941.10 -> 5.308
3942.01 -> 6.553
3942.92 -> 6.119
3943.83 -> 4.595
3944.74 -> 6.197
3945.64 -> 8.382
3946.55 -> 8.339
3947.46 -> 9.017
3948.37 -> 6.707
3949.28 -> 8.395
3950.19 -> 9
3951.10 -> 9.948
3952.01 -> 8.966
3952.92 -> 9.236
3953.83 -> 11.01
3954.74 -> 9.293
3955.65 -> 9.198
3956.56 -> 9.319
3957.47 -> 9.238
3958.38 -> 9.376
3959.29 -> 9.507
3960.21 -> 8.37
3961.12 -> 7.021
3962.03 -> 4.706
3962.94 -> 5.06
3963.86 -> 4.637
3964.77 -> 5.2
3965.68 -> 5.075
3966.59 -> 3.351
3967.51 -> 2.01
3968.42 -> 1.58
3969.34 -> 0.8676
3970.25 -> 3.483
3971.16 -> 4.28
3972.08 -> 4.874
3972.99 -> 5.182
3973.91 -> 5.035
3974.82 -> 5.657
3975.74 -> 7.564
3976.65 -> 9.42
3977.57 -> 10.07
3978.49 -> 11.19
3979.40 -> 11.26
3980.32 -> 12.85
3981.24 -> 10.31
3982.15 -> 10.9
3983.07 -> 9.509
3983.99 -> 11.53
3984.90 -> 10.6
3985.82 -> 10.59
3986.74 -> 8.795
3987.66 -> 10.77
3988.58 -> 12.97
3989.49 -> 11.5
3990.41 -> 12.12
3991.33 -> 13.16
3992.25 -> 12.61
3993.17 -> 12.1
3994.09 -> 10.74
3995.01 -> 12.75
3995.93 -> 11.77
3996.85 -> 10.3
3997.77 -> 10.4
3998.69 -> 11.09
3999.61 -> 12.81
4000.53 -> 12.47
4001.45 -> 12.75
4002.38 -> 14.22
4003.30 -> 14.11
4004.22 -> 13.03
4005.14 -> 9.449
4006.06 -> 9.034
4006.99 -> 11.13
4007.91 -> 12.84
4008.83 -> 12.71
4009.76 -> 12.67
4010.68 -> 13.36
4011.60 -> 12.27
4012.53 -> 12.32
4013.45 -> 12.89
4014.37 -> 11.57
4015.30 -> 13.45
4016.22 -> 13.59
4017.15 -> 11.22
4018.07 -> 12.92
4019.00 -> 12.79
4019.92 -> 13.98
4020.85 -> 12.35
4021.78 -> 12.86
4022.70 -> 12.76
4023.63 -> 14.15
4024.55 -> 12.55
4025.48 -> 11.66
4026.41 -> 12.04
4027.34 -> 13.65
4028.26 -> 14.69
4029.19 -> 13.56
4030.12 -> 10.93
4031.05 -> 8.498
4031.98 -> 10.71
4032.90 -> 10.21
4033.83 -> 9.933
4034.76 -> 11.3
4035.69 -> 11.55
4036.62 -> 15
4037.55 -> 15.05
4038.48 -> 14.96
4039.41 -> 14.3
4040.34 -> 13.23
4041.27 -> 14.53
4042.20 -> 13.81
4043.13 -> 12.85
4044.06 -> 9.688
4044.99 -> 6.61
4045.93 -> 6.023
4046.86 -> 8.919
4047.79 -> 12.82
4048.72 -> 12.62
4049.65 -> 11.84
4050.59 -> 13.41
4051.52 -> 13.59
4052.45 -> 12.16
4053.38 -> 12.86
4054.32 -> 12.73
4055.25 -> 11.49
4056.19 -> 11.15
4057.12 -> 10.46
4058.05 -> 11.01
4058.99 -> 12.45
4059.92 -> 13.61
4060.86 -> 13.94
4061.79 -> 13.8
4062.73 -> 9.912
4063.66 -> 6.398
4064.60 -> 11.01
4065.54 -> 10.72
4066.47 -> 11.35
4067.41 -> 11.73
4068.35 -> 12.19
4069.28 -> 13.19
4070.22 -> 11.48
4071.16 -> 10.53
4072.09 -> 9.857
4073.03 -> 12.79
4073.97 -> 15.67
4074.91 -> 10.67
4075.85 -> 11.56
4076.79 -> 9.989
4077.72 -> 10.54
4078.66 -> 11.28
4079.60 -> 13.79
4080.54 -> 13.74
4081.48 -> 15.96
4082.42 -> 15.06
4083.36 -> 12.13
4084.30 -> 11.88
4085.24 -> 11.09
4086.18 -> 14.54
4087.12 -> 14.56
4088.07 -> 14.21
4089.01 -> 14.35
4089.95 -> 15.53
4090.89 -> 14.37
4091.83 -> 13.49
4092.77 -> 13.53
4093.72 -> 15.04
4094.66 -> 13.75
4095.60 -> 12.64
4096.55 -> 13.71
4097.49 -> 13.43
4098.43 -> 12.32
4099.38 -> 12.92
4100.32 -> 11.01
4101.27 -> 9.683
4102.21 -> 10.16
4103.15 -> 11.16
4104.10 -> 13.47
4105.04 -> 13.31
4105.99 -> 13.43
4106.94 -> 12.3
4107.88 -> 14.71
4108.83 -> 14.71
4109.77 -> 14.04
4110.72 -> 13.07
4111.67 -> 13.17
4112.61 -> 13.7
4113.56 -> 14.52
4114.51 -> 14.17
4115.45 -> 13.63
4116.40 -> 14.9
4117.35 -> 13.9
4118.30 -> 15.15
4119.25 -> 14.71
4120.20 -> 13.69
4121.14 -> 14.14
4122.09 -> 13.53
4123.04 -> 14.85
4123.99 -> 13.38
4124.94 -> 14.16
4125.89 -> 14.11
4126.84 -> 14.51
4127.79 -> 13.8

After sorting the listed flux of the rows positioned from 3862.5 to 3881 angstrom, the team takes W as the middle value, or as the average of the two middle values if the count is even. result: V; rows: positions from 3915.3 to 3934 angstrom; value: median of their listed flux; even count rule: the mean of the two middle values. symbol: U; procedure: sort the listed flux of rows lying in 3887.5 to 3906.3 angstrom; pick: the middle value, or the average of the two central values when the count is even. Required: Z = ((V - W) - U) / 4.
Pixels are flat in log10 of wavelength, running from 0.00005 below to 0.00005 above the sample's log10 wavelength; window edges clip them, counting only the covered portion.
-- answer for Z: -2.6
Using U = 8.86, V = 6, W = 8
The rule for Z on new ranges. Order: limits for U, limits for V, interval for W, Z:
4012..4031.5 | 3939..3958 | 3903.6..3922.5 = -3.4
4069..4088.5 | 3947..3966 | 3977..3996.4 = -3.6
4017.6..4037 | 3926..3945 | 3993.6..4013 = -5.1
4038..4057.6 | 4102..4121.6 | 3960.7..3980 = -1.0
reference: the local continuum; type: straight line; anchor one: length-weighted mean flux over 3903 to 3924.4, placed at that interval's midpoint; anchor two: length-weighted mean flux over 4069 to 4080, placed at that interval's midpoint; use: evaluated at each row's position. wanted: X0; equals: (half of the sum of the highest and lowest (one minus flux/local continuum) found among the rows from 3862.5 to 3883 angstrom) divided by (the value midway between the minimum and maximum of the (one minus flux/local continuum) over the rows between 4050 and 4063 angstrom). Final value 0.2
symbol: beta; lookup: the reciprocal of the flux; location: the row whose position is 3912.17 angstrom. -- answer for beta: 0.088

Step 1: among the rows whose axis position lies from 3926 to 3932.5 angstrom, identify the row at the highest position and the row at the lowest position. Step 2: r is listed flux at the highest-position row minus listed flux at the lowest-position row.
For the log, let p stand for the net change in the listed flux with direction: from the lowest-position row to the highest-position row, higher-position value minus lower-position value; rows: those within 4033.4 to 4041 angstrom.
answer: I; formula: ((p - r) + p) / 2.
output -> 5.1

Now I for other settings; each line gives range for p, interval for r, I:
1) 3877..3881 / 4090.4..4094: 0.0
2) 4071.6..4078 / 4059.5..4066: 2.1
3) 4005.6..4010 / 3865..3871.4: 3.4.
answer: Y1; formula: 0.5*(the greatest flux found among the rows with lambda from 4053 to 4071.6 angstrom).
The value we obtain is 7.0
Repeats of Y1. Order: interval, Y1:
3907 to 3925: 6.3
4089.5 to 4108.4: 7.8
